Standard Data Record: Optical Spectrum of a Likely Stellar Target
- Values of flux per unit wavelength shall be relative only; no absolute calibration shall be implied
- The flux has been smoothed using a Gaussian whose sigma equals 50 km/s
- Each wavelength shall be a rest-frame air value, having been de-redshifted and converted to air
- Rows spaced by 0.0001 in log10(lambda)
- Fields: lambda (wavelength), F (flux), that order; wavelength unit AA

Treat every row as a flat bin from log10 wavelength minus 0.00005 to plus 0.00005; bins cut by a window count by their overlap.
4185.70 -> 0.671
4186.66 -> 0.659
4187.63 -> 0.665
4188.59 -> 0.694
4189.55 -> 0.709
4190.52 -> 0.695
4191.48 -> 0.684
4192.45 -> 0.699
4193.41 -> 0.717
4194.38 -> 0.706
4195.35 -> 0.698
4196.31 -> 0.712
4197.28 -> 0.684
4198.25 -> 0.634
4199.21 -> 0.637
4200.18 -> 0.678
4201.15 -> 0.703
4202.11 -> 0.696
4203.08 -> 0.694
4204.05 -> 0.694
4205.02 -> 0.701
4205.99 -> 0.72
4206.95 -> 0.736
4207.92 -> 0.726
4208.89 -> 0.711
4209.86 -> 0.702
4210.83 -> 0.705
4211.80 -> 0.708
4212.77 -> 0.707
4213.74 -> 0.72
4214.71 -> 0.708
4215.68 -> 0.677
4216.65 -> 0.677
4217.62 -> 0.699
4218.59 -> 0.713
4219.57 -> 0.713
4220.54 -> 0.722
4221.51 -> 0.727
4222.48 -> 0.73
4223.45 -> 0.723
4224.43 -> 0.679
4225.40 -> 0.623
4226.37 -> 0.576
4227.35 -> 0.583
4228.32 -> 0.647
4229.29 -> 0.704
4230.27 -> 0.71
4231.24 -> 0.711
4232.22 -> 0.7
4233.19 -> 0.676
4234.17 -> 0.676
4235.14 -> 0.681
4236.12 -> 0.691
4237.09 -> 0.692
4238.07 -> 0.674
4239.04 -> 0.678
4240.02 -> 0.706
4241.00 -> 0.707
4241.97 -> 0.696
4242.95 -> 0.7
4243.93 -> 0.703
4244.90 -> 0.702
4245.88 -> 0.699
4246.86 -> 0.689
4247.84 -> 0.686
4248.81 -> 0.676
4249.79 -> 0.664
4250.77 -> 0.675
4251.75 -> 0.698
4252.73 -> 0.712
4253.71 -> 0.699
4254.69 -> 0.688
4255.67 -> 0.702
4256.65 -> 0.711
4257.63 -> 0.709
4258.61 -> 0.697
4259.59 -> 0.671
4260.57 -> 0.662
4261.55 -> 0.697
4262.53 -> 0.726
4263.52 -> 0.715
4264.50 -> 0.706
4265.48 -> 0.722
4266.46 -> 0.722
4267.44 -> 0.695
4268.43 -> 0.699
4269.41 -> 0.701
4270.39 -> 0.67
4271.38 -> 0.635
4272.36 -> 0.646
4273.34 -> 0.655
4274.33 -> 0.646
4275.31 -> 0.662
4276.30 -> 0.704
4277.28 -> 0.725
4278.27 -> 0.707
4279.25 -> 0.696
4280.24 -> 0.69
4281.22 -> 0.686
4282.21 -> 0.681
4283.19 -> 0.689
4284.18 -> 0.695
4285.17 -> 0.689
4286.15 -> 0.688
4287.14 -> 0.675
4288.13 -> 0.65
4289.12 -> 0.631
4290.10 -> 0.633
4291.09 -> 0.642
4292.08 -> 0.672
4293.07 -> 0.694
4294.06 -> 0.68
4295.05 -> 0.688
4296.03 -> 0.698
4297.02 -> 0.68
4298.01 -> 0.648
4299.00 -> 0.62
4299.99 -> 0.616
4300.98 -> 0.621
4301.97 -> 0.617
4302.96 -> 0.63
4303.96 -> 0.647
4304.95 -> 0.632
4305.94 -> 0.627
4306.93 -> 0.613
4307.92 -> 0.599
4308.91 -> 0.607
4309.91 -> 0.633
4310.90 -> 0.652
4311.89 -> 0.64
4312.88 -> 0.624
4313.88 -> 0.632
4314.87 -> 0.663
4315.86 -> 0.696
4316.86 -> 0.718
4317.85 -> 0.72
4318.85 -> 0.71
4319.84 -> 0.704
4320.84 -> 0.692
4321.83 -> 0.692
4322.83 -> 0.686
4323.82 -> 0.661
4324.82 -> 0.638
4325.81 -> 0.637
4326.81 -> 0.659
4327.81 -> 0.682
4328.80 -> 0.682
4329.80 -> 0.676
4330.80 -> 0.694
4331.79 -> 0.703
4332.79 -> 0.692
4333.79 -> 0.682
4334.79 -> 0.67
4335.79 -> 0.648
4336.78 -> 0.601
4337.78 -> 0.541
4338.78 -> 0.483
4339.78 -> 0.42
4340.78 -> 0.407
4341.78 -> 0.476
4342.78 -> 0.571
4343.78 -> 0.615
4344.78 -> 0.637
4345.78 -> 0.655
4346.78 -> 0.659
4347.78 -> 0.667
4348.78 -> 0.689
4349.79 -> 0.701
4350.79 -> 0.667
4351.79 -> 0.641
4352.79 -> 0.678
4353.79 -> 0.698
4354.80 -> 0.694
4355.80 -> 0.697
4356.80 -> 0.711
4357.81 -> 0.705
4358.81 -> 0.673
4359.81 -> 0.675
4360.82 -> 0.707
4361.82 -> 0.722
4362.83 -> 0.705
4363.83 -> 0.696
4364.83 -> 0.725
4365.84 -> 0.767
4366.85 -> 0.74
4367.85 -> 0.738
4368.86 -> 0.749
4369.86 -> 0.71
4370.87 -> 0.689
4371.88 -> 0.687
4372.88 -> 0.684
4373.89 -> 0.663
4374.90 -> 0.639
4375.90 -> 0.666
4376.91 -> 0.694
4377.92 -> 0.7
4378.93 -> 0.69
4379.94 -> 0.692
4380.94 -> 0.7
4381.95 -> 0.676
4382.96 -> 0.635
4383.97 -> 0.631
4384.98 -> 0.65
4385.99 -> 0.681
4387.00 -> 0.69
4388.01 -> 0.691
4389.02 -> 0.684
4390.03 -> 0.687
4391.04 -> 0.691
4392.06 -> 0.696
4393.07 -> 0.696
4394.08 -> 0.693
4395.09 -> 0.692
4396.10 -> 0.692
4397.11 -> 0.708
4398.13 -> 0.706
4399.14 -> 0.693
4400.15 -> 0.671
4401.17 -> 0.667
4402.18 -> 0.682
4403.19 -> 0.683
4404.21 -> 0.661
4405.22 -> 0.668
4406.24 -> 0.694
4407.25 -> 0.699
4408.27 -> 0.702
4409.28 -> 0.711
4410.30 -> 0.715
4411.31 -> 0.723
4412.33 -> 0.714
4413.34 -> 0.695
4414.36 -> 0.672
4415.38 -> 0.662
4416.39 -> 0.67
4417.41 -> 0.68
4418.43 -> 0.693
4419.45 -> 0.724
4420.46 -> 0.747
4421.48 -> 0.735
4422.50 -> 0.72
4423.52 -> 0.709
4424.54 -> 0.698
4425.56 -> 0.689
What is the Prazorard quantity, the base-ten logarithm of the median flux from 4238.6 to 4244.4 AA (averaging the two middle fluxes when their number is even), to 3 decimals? -0.154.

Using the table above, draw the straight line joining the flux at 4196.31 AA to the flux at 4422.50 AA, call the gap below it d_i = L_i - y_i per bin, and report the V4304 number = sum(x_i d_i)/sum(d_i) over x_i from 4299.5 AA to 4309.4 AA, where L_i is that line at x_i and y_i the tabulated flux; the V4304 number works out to 4304.6 AA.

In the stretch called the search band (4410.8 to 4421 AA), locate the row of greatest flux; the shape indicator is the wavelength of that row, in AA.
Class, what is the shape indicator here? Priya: 4420.46 AA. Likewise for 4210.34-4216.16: 4213.74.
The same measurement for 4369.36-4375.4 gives 4369.86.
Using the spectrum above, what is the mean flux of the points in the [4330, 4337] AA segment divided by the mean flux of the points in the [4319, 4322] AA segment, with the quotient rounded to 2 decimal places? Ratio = 0.96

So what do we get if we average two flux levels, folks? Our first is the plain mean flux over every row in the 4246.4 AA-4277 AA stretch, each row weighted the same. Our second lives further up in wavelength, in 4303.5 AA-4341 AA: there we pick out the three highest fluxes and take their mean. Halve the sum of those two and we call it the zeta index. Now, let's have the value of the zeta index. 0.702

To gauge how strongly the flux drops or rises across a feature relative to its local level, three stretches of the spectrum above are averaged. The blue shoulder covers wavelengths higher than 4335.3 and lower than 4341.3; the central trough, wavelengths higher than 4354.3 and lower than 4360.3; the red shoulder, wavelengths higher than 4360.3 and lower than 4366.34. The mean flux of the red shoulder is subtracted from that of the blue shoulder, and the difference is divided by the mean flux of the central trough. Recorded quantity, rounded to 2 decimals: -0.29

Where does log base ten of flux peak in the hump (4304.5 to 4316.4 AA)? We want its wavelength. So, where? 4315.86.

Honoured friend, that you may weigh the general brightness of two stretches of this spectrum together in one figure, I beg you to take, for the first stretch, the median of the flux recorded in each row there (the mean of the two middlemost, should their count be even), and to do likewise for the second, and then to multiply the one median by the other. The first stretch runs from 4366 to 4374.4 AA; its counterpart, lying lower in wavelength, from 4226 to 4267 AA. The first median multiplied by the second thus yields 0.488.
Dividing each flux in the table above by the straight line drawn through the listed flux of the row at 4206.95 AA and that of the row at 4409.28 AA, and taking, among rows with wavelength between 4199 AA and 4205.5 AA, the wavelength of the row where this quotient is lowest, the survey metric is 4199.21 AA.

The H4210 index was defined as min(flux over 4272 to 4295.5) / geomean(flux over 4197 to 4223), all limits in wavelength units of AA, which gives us 0.90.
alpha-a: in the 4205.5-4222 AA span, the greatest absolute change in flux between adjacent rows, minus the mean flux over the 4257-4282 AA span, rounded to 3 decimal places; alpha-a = -0.659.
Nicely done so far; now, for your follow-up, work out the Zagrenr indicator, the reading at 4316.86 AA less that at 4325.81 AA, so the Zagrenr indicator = 0.081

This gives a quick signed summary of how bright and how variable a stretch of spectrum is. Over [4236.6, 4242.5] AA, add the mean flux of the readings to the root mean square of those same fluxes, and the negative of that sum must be -1.38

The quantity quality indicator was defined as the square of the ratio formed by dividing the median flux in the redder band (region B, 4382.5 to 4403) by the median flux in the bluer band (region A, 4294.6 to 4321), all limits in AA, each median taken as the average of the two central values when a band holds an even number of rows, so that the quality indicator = 1.16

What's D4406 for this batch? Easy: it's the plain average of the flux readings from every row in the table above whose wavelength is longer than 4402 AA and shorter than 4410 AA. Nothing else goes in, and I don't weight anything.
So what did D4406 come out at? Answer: 0.688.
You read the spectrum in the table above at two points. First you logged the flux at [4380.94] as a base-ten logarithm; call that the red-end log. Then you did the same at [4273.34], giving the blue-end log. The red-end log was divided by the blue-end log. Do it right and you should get 0.84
